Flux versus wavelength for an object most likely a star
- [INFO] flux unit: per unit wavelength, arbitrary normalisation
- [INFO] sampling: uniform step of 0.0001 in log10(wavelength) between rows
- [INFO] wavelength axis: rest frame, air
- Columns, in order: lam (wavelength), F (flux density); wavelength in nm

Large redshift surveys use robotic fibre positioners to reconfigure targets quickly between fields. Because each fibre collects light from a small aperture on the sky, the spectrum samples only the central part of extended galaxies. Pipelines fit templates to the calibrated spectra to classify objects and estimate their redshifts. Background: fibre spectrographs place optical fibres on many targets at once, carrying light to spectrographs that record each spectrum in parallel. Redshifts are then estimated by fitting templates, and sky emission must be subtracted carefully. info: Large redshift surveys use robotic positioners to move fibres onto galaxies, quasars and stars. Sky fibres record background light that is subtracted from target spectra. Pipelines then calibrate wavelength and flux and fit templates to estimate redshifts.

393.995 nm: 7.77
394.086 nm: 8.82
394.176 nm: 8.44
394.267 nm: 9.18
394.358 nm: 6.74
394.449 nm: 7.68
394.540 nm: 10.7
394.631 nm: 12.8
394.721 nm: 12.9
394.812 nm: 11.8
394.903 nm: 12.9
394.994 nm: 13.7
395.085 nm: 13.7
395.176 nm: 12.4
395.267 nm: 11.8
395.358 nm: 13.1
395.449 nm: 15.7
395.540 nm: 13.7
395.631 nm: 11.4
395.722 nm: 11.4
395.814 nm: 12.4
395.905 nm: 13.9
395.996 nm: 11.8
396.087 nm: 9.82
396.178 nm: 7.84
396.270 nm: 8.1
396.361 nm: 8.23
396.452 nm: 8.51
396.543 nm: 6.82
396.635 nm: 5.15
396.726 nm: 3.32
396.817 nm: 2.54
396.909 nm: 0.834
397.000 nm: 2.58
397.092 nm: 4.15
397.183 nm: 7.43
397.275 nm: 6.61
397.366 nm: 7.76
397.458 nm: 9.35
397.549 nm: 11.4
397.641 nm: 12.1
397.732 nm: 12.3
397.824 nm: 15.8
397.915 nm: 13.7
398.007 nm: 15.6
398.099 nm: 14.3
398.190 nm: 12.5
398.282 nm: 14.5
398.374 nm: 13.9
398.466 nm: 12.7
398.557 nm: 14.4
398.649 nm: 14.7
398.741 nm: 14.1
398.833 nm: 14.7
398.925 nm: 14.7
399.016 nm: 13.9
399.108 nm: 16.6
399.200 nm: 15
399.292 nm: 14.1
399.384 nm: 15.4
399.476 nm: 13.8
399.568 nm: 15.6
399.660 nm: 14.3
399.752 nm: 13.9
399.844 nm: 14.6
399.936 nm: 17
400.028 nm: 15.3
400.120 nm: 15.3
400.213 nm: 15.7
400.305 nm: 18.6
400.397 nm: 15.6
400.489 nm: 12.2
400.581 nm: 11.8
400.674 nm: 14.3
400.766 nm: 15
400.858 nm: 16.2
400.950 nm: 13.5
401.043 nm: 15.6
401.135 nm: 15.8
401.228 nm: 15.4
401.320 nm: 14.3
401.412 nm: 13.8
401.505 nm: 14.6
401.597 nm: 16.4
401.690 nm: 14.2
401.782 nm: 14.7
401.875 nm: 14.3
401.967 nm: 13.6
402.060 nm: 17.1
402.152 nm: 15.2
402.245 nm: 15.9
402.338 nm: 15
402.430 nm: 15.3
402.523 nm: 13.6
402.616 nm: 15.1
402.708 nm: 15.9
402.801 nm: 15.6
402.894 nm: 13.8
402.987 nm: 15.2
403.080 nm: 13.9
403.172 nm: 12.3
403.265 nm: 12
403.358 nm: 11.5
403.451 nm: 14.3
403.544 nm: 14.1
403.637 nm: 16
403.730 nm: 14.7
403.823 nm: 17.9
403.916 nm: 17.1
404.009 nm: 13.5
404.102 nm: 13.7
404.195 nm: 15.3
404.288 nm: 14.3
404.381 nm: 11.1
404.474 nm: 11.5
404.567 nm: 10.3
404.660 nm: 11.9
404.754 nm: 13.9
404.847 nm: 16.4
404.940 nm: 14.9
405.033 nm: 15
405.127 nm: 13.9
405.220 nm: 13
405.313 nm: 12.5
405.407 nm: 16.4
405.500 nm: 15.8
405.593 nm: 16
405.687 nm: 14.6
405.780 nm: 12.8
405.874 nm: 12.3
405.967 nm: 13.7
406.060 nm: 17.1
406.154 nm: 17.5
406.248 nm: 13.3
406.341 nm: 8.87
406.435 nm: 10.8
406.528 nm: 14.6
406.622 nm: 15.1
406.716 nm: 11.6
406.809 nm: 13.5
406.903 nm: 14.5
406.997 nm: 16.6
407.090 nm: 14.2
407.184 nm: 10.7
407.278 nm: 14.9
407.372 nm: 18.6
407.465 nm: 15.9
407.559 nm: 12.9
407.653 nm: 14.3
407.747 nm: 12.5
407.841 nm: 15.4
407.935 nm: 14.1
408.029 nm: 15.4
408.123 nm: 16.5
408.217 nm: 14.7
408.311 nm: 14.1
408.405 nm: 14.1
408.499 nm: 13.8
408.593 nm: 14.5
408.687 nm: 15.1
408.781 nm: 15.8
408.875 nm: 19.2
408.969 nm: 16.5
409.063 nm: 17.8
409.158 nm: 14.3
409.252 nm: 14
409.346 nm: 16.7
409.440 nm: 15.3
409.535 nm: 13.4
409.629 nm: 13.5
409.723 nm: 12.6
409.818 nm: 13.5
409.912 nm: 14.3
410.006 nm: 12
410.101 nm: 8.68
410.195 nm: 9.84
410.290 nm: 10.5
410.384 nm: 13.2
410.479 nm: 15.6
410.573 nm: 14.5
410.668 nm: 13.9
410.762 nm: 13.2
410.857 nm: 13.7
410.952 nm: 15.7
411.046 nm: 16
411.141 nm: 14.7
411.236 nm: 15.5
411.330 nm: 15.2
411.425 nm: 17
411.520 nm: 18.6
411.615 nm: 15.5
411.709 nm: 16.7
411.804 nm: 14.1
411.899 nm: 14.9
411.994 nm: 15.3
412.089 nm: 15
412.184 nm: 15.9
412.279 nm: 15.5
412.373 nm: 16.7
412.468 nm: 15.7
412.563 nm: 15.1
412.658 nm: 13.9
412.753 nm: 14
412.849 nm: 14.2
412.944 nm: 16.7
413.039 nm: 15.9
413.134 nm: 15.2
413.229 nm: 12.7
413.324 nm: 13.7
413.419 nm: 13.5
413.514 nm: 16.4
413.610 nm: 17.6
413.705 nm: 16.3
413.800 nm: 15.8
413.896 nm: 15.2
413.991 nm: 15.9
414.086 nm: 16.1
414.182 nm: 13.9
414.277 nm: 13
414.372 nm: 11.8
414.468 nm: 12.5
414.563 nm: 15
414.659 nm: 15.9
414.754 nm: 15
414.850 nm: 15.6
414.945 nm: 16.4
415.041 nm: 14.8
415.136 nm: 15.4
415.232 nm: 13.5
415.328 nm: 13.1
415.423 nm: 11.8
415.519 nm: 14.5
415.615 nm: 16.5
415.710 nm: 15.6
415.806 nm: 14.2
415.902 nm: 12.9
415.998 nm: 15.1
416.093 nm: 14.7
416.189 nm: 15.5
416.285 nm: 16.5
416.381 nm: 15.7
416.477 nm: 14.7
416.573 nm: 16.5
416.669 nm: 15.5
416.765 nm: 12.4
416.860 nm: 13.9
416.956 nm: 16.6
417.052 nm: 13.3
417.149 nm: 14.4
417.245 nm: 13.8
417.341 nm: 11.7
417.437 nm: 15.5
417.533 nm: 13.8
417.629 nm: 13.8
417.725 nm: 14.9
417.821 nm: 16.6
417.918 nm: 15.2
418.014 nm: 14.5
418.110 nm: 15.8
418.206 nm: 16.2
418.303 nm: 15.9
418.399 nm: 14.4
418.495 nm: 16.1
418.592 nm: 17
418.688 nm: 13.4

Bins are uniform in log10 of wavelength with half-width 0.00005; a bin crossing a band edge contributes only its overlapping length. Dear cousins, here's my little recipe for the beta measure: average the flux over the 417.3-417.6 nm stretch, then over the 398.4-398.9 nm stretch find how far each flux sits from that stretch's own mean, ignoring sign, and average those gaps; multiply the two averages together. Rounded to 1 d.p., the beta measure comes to 7.9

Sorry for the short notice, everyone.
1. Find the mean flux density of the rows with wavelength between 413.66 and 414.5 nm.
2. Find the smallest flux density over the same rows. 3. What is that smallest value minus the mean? -2.7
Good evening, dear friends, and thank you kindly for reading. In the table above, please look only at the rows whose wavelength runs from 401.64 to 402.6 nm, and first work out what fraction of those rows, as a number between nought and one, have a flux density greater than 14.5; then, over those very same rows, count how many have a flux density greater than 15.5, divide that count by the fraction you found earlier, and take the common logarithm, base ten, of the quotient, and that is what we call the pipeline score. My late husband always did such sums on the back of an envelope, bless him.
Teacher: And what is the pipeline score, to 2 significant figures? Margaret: 0.52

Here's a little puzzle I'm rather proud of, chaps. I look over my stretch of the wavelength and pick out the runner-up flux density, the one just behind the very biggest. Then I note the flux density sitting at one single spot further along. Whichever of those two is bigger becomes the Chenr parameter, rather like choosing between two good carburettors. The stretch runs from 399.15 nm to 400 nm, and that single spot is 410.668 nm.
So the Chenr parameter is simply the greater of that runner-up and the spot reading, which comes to 15.6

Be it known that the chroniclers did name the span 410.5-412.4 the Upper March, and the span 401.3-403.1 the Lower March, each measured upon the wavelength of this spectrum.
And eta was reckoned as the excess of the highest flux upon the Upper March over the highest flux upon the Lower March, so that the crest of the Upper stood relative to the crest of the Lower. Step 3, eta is 1.5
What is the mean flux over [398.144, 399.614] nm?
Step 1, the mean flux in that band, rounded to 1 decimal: 14.4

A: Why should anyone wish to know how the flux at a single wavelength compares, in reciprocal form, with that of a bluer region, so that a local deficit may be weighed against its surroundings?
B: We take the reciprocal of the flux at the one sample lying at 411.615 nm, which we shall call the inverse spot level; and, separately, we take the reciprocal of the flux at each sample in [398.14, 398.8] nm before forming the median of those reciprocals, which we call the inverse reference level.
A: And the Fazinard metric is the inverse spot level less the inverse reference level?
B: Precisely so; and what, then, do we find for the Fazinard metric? -0.0064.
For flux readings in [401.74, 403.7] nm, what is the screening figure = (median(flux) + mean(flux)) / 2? 14.6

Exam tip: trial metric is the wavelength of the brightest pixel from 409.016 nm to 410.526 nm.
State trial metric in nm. 409.063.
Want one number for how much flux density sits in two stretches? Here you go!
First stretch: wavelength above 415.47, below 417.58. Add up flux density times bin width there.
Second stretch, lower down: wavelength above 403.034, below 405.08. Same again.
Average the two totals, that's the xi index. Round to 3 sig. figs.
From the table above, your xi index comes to 29.7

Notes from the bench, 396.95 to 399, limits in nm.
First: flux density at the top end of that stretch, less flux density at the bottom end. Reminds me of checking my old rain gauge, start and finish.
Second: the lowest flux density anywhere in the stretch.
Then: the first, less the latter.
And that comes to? 9.5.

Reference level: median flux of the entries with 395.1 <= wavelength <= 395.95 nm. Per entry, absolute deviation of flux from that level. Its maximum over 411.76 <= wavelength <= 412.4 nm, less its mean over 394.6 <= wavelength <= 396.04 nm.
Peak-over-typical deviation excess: 3.4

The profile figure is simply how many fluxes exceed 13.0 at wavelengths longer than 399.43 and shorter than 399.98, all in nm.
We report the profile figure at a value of 6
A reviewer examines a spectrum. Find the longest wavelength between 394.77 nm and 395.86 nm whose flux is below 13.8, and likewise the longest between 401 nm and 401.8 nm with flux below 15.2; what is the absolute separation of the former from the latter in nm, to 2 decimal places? 5.97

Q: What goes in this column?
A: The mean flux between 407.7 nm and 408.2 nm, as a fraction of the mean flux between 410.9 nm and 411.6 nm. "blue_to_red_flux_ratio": 0.92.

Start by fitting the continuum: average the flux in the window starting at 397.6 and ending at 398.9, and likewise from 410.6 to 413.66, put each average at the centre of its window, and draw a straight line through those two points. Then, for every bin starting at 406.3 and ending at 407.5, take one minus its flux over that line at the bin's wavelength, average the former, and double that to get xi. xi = 0.12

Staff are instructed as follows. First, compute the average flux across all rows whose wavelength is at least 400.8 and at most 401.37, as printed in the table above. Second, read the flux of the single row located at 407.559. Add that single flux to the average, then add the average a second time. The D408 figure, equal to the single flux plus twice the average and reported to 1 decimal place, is 43.2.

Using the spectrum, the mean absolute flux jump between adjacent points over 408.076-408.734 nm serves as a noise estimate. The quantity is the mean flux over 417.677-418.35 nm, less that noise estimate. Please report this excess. 14.9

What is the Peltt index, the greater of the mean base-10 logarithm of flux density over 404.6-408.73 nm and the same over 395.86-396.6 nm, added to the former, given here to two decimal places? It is 2.30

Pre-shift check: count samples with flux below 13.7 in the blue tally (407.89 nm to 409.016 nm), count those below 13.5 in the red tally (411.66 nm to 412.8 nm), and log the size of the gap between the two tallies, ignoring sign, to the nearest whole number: 0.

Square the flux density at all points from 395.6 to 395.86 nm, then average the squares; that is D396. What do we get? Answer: 138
